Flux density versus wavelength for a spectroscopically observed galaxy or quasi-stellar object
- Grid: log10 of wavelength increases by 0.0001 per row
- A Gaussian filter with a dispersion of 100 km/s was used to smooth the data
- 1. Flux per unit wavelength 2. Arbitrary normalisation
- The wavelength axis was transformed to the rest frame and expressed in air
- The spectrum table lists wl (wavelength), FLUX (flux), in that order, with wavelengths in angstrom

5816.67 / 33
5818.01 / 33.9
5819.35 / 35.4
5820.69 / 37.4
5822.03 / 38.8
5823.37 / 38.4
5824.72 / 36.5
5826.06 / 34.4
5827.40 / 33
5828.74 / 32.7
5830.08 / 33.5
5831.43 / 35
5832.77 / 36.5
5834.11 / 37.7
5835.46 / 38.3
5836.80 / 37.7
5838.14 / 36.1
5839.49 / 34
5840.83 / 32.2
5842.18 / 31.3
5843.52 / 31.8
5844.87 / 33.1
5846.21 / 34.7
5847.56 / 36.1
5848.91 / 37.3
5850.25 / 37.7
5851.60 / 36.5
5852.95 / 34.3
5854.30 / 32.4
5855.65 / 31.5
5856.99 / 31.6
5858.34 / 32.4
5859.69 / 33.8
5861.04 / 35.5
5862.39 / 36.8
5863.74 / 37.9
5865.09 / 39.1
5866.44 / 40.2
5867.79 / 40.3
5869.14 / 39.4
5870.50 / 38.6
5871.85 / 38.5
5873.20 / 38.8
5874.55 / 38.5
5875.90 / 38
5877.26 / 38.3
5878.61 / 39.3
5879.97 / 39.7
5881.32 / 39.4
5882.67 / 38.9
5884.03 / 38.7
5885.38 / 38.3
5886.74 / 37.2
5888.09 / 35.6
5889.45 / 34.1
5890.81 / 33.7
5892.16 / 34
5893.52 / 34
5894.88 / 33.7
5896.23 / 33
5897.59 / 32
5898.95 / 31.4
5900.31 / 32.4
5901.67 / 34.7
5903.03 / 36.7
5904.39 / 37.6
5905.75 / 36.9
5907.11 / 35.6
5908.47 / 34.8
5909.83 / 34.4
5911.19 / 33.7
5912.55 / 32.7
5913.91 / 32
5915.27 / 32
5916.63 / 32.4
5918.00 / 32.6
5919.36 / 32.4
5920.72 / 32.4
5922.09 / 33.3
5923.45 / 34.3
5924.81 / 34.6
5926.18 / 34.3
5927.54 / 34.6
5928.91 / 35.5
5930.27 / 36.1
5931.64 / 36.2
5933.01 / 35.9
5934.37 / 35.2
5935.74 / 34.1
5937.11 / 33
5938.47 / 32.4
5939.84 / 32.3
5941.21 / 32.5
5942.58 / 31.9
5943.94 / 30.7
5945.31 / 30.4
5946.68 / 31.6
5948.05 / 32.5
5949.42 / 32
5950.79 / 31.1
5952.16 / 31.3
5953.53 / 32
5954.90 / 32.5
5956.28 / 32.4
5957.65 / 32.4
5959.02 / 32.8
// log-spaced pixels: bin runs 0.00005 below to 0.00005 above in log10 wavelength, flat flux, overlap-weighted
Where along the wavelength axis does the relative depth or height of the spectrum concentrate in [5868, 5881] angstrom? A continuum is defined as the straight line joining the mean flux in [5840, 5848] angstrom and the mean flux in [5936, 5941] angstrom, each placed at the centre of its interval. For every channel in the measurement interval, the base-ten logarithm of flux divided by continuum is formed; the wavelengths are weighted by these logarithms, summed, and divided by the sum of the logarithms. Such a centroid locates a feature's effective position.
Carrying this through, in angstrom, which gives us 5874.6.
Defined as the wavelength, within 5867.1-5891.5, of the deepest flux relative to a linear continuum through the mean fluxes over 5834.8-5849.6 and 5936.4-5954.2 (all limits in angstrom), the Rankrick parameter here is 5890.81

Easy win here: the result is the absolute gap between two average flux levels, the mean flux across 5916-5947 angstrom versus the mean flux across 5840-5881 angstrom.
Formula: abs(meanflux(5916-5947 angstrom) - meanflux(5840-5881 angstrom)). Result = 2.8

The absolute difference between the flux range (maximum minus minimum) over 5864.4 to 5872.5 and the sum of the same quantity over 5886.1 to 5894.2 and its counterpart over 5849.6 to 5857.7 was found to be 7.9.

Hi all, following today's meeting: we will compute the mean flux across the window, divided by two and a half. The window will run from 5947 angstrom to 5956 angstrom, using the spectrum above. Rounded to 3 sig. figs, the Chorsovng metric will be 12.8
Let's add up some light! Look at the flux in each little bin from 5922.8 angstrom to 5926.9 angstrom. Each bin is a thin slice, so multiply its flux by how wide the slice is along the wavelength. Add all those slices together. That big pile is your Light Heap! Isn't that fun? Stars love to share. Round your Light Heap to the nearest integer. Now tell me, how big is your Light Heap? 141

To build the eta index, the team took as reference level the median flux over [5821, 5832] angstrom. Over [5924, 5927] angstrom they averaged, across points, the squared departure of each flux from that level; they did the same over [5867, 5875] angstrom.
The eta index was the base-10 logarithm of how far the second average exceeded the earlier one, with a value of 1.3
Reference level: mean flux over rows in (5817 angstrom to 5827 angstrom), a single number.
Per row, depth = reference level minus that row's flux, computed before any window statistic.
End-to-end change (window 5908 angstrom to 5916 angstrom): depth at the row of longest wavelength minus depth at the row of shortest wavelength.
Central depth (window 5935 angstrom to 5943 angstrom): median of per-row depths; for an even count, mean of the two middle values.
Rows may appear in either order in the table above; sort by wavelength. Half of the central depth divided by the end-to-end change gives 0.7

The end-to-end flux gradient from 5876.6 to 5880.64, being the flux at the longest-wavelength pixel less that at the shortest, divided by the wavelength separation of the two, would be 0.52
